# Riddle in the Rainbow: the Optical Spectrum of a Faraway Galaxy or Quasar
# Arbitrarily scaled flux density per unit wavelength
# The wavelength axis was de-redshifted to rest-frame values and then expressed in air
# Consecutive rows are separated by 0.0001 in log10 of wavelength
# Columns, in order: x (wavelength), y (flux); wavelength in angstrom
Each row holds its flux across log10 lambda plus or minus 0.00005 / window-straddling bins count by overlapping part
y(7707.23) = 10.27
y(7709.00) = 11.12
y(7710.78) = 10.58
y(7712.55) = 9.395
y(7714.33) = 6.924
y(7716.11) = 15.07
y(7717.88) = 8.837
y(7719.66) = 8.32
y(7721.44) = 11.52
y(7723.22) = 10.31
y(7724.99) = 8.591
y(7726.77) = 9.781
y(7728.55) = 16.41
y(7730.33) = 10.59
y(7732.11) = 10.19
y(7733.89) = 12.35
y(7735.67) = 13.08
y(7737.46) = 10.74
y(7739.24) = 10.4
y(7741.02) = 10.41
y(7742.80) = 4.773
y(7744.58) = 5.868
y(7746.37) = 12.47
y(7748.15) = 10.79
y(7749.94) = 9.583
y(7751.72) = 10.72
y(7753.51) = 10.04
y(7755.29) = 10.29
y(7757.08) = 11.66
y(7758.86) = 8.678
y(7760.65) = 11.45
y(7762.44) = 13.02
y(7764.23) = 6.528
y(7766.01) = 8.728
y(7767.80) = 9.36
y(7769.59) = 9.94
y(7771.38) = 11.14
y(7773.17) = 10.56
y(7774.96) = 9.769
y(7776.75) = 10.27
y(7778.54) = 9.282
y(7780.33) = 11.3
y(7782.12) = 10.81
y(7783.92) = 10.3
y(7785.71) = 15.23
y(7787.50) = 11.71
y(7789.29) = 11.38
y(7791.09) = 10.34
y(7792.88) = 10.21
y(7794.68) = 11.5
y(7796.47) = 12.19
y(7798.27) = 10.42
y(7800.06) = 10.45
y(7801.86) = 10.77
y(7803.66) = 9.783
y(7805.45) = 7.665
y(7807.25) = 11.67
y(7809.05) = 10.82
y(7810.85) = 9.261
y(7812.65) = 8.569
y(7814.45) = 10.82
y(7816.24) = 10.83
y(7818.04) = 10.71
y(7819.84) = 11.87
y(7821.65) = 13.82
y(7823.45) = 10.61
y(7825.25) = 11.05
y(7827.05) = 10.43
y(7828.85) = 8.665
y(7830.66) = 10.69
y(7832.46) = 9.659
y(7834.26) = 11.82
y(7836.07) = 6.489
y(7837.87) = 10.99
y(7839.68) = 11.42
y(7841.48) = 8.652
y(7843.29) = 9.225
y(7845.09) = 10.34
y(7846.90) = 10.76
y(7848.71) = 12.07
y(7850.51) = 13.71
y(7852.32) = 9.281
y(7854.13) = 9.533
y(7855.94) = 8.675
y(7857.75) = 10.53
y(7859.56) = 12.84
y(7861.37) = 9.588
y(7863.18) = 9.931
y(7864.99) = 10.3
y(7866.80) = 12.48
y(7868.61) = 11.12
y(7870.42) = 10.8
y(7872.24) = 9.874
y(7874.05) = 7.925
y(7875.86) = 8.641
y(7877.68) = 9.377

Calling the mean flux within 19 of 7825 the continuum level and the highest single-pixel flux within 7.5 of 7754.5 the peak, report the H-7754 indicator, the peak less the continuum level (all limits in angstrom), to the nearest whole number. 1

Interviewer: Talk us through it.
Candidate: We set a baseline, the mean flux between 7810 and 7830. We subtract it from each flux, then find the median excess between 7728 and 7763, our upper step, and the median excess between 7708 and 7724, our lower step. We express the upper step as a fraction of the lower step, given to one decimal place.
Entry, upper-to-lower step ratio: -0.2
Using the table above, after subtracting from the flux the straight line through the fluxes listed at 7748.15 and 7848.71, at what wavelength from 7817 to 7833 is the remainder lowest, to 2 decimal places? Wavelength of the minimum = 7828.85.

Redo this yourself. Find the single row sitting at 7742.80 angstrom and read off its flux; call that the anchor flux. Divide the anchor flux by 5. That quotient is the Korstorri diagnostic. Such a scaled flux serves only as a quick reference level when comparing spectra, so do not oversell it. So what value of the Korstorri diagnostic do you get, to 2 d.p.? 0.95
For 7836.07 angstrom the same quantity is 1.30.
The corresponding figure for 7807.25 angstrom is 2.33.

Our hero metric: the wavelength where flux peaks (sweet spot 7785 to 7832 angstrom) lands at 7785.71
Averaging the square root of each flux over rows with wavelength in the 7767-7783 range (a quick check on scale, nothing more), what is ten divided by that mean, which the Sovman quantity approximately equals 3.12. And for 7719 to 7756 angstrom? 3.13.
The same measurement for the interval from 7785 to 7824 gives 3.03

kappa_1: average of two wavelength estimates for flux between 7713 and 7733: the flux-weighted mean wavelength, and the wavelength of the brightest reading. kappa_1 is 7726.0 angstrom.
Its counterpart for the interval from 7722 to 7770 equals 7737.2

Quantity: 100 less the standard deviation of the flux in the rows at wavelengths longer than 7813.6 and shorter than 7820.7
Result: 99.5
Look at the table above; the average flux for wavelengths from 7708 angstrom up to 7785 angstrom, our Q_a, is 10.3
